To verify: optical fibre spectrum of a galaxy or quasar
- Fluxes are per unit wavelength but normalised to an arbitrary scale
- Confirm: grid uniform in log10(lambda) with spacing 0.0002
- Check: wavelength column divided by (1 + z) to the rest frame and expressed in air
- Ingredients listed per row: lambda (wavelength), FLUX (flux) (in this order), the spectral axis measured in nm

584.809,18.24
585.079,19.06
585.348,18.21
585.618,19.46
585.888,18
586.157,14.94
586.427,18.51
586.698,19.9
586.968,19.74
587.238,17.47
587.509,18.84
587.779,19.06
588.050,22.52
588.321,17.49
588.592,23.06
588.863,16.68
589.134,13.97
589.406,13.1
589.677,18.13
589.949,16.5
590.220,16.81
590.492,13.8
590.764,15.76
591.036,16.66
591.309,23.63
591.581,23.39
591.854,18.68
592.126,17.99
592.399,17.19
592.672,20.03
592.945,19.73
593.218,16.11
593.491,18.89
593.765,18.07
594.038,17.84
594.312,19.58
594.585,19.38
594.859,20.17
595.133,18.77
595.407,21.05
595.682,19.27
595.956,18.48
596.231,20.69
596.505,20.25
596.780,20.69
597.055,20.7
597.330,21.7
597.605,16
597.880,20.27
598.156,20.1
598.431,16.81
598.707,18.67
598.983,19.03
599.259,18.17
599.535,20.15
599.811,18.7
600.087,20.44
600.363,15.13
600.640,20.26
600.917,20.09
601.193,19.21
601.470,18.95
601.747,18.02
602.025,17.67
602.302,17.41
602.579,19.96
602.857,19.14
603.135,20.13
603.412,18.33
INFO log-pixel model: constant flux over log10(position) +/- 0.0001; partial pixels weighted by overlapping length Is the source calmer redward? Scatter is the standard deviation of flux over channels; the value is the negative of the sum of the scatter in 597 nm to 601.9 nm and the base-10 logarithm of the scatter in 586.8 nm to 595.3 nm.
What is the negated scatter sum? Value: -2.1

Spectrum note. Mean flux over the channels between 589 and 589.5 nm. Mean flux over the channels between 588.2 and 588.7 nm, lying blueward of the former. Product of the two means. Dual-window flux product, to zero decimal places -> 274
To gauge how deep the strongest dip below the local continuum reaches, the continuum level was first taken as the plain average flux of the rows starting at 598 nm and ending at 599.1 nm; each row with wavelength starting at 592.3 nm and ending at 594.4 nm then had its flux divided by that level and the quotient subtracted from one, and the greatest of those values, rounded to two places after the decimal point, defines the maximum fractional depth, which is 0.14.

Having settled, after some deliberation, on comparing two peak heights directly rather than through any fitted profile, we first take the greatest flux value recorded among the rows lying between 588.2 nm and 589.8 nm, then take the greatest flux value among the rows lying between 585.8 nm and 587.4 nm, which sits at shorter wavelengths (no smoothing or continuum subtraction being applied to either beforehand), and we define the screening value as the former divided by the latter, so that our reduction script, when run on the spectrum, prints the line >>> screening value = 1.159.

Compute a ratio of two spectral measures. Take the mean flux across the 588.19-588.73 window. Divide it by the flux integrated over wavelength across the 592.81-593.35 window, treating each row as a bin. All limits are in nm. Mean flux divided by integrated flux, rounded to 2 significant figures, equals 2.1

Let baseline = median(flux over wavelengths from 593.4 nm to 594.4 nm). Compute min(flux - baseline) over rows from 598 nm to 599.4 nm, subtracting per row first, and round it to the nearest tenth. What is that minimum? -1.7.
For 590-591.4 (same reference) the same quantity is -4.7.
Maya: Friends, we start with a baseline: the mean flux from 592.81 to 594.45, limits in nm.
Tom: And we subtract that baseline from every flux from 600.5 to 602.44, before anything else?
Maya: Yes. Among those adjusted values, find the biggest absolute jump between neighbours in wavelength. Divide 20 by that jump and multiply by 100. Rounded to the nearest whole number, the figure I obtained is 2151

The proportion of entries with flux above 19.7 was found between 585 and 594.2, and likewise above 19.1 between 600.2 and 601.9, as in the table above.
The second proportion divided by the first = 2.1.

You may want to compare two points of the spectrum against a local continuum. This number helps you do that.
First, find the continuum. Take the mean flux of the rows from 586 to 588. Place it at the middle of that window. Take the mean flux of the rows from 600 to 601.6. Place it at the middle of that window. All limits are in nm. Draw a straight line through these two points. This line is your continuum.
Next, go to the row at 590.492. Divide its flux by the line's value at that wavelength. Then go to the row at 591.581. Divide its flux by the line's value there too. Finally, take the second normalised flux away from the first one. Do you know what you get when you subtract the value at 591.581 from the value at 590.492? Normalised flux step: -0.51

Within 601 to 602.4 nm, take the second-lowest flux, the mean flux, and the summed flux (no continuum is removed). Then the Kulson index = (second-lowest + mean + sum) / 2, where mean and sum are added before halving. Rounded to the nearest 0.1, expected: 63.6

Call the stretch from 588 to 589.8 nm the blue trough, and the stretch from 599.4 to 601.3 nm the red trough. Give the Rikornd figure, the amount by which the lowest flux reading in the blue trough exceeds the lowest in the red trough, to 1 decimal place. -2.0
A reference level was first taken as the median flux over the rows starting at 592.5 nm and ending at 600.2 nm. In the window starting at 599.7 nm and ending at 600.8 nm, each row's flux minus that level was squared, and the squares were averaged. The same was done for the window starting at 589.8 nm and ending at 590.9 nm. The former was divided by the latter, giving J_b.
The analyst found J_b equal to 0.3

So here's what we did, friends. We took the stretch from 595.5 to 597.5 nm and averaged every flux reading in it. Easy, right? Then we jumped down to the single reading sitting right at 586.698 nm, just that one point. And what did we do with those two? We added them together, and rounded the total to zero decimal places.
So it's 40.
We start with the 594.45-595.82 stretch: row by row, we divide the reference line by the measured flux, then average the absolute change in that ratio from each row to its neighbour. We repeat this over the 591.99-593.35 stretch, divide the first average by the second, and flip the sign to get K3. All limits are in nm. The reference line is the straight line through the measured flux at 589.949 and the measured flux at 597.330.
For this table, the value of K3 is -0.72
